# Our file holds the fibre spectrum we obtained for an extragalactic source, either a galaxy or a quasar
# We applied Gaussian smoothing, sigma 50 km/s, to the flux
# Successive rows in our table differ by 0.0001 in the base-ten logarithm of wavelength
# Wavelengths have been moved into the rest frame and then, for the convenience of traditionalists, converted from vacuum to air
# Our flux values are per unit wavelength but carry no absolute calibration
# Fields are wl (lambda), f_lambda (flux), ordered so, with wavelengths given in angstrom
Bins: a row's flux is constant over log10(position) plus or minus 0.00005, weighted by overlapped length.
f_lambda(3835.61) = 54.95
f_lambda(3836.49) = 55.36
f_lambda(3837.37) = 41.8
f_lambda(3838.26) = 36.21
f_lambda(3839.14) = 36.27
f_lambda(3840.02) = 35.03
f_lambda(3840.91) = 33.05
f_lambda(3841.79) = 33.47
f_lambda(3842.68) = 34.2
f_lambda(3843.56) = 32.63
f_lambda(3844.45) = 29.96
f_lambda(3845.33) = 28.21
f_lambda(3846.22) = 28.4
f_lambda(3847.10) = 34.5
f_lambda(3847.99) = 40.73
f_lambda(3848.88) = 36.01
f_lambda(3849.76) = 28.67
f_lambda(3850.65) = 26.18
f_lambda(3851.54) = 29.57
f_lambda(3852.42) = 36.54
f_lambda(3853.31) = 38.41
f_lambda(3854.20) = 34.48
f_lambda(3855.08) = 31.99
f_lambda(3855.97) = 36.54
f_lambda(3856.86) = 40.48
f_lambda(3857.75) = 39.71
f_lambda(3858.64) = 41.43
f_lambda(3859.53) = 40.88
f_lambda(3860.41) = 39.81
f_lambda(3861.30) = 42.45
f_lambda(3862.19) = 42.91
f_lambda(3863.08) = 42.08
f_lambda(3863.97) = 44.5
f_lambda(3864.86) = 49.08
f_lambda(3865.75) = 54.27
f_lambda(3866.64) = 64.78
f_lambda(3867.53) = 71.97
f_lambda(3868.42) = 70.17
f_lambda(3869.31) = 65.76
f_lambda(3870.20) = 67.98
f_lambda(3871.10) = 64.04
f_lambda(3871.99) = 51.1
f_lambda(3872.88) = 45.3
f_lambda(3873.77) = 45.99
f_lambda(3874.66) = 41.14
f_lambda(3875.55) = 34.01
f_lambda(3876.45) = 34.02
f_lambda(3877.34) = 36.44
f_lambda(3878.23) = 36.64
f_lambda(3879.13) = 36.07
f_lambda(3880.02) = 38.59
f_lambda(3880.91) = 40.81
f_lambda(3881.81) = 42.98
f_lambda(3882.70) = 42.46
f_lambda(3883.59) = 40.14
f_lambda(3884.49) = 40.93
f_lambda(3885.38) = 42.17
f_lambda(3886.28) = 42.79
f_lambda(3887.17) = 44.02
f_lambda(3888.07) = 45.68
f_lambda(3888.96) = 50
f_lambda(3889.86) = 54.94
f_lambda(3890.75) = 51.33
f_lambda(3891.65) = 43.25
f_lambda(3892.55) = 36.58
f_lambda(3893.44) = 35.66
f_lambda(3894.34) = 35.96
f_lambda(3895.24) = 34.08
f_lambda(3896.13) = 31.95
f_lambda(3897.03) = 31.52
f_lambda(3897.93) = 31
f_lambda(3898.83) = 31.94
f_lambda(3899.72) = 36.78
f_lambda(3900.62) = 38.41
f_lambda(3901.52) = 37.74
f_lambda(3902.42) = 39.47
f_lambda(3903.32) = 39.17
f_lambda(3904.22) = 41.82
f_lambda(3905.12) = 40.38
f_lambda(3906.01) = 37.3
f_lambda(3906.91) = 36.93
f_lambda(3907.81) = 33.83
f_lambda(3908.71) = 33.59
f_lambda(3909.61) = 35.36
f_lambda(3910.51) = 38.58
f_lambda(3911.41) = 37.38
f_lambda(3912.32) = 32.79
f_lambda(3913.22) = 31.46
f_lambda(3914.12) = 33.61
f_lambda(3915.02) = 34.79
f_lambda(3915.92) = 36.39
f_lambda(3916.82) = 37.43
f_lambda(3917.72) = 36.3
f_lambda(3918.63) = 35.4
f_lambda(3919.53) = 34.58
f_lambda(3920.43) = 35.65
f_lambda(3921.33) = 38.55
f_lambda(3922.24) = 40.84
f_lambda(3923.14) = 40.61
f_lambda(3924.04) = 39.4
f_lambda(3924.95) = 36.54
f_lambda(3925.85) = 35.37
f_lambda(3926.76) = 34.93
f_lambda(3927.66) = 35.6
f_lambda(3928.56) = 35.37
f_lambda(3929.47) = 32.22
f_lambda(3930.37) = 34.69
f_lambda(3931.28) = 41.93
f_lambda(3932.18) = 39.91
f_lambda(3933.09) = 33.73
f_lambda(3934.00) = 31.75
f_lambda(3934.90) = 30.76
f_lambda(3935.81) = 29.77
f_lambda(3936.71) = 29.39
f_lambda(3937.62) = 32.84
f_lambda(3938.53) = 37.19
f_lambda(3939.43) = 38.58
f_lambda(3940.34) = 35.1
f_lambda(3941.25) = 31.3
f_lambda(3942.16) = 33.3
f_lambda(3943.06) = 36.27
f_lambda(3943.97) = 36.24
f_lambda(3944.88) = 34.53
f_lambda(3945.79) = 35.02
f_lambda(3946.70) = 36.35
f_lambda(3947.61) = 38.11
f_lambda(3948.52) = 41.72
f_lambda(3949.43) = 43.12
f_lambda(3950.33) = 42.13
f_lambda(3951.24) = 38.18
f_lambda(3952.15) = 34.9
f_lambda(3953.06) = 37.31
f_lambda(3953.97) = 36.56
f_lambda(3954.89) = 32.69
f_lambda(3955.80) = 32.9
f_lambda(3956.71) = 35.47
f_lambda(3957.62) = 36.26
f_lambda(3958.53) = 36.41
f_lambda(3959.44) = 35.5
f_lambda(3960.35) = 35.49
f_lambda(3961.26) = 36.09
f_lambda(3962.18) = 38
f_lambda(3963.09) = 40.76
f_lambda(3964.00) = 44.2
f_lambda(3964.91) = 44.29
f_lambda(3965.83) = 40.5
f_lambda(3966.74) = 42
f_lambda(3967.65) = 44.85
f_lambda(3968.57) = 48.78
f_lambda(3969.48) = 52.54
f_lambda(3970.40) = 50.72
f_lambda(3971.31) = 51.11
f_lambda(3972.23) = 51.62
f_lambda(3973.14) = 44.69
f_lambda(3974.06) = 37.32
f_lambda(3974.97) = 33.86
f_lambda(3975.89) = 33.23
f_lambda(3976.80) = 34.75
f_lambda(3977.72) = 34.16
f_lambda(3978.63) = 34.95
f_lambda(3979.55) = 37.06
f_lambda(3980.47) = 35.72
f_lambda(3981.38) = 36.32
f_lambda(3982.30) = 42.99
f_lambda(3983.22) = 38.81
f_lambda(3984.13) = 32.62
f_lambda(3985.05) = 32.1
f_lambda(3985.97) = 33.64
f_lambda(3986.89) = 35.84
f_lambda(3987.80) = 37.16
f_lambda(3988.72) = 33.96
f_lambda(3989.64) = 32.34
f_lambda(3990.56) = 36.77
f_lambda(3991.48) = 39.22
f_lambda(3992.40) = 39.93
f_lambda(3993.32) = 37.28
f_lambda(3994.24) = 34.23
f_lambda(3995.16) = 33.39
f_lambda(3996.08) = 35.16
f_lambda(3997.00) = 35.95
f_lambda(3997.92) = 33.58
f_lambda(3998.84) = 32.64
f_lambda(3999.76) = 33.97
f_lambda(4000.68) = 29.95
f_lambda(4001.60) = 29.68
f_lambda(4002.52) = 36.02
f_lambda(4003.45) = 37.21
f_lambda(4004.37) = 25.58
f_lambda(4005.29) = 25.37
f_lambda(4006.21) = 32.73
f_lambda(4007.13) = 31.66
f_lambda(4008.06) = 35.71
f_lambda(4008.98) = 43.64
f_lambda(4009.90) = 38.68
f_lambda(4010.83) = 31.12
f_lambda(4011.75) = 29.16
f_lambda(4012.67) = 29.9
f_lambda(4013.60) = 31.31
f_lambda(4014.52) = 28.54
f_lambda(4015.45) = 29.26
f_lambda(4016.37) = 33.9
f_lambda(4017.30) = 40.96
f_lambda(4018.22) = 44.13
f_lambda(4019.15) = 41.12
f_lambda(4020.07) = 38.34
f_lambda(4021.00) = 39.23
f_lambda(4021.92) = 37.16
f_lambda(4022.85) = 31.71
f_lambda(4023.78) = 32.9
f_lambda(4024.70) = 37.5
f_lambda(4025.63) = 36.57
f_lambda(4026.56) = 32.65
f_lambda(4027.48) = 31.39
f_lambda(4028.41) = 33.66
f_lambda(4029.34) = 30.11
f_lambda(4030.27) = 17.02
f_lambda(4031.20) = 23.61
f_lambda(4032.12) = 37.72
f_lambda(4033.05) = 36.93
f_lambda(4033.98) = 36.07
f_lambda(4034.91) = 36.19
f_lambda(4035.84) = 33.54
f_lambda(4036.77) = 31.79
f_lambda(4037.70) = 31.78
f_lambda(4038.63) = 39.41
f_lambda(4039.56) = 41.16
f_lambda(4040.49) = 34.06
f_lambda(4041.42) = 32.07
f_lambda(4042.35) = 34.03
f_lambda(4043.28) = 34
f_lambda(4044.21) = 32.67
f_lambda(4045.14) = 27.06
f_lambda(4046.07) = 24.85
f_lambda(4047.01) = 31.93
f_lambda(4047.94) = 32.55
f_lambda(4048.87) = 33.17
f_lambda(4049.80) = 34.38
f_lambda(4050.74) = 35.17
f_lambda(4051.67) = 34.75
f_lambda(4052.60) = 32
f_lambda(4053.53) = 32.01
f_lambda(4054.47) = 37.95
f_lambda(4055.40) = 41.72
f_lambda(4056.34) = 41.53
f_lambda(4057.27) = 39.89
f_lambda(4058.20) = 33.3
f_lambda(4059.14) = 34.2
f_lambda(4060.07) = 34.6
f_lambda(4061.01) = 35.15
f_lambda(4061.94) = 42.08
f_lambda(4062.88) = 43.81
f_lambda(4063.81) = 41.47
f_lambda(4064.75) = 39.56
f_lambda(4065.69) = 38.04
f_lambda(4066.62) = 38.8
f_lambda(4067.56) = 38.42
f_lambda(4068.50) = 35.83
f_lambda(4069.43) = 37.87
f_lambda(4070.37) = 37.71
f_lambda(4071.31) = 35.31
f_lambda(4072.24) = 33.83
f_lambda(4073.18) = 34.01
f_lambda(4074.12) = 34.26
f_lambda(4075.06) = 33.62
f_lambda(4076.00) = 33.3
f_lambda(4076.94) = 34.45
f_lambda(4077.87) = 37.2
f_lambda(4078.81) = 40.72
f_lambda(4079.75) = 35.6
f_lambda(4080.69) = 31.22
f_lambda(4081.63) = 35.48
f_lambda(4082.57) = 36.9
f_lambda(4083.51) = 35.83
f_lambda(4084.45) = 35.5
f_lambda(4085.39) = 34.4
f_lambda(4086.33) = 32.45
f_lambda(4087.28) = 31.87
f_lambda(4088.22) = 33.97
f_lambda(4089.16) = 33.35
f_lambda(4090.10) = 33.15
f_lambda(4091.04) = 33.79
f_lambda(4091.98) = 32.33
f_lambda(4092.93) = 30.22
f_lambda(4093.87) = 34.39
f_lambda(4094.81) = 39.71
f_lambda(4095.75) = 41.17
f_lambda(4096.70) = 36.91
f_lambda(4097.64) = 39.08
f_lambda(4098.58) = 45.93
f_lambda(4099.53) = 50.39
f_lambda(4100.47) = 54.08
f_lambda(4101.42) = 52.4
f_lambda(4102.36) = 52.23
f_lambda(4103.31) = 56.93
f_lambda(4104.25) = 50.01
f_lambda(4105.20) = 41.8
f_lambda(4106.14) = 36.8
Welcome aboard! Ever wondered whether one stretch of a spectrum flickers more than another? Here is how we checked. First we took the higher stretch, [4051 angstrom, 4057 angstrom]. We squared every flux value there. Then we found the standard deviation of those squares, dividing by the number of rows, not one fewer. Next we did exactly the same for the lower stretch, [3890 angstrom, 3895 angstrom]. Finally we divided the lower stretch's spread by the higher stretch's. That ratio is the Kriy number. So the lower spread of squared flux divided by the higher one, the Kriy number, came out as 1.8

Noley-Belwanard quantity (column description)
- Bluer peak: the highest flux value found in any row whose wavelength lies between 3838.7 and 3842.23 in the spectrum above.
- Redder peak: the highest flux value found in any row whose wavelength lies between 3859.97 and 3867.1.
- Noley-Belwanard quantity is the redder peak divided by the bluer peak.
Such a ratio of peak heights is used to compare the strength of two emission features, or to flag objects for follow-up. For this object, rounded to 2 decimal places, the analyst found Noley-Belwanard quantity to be 1.79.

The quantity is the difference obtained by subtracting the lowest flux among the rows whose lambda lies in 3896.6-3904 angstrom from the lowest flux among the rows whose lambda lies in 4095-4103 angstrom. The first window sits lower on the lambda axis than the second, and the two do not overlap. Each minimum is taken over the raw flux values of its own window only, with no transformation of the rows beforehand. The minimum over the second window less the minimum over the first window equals 5.9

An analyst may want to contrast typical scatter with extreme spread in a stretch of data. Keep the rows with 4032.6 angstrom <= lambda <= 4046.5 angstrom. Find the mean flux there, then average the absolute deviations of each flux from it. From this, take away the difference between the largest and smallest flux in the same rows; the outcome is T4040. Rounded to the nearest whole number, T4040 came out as -13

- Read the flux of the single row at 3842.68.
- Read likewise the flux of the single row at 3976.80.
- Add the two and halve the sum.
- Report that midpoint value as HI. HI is 34.5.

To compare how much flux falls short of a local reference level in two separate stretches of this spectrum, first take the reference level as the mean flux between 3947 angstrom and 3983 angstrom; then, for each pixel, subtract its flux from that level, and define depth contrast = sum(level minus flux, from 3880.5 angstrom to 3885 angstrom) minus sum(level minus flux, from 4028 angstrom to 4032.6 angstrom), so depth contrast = -65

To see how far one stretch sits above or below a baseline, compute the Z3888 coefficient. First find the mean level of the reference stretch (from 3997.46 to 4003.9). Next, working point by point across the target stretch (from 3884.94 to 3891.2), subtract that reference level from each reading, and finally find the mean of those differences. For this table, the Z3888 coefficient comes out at 14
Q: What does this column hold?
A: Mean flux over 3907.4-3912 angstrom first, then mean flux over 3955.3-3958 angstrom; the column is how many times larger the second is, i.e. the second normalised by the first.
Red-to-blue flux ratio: 0.98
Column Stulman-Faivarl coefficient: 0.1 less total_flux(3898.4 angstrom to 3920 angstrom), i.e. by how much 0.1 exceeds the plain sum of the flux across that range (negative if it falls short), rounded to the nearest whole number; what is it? -871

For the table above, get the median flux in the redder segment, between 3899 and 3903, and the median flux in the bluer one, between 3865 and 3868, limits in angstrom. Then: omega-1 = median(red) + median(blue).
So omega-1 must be 103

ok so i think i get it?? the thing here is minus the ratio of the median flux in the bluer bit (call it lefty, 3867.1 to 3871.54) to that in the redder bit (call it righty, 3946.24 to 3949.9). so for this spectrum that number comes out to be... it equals -1.7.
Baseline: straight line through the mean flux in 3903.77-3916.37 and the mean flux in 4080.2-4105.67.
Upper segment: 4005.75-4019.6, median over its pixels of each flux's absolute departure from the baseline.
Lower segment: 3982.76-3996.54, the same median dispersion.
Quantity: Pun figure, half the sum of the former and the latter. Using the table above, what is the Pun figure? 4.28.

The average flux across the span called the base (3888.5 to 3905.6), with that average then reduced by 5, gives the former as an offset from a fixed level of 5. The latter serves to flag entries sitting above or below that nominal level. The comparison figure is 34.1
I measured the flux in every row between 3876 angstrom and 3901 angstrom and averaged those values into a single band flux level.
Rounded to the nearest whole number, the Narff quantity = 40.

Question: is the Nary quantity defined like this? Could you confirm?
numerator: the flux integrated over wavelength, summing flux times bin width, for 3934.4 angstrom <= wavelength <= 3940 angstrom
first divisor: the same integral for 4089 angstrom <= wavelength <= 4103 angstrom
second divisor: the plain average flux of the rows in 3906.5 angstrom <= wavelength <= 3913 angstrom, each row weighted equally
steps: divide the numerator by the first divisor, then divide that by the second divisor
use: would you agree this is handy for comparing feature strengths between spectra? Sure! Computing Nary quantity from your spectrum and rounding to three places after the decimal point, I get 0.009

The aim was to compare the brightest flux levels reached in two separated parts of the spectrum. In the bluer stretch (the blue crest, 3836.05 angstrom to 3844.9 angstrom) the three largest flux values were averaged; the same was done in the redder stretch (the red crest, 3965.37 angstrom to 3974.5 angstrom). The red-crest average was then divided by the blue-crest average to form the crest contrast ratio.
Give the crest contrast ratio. 1.16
